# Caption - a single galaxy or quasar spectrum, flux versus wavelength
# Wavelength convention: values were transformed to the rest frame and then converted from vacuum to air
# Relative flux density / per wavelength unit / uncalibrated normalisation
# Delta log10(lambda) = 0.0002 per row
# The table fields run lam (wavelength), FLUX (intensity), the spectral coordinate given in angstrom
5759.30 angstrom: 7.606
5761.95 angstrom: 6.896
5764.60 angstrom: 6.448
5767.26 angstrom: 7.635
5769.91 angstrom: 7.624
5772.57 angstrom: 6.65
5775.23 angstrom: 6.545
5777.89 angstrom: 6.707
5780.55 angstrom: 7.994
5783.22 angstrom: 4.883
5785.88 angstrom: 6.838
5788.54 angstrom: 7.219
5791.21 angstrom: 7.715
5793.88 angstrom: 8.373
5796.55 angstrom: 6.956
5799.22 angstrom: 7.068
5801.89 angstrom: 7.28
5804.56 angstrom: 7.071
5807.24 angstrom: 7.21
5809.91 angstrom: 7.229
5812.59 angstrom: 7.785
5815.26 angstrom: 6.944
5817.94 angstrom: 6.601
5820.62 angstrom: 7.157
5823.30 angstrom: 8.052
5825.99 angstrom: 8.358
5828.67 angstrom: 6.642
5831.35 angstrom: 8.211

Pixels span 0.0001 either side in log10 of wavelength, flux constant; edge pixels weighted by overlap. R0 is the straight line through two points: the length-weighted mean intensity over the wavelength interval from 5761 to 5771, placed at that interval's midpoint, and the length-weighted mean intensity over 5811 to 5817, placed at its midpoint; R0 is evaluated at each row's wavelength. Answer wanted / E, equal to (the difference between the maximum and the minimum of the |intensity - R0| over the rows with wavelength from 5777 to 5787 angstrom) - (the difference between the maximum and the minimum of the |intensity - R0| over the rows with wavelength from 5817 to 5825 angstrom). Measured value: 1.4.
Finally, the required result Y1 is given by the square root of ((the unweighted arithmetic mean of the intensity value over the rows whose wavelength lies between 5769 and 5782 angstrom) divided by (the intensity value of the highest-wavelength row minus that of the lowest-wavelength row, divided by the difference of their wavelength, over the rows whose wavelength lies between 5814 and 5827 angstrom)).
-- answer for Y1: 7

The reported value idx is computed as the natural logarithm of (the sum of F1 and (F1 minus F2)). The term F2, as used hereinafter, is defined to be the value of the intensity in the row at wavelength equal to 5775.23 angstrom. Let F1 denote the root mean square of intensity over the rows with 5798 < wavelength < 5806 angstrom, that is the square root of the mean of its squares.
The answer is 2.05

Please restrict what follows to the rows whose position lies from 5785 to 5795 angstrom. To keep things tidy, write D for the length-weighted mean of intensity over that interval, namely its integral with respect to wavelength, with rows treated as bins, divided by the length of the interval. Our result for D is 7.55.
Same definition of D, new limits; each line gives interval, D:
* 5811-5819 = 7.13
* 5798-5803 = 7.17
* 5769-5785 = 6.71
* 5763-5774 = 7.08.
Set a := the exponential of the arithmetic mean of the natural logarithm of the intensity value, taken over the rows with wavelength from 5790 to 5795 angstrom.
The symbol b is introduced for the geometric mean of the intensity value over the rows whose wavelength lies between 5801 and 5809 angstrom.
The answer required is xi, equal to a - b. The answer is 0.85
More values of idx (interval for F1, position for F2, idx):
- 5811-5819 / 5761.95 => 2.00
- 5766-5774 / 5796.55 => 2.04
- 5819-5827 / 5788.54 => 2.14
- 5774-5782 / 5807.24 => 1.95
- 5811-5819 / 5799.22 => 1.97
